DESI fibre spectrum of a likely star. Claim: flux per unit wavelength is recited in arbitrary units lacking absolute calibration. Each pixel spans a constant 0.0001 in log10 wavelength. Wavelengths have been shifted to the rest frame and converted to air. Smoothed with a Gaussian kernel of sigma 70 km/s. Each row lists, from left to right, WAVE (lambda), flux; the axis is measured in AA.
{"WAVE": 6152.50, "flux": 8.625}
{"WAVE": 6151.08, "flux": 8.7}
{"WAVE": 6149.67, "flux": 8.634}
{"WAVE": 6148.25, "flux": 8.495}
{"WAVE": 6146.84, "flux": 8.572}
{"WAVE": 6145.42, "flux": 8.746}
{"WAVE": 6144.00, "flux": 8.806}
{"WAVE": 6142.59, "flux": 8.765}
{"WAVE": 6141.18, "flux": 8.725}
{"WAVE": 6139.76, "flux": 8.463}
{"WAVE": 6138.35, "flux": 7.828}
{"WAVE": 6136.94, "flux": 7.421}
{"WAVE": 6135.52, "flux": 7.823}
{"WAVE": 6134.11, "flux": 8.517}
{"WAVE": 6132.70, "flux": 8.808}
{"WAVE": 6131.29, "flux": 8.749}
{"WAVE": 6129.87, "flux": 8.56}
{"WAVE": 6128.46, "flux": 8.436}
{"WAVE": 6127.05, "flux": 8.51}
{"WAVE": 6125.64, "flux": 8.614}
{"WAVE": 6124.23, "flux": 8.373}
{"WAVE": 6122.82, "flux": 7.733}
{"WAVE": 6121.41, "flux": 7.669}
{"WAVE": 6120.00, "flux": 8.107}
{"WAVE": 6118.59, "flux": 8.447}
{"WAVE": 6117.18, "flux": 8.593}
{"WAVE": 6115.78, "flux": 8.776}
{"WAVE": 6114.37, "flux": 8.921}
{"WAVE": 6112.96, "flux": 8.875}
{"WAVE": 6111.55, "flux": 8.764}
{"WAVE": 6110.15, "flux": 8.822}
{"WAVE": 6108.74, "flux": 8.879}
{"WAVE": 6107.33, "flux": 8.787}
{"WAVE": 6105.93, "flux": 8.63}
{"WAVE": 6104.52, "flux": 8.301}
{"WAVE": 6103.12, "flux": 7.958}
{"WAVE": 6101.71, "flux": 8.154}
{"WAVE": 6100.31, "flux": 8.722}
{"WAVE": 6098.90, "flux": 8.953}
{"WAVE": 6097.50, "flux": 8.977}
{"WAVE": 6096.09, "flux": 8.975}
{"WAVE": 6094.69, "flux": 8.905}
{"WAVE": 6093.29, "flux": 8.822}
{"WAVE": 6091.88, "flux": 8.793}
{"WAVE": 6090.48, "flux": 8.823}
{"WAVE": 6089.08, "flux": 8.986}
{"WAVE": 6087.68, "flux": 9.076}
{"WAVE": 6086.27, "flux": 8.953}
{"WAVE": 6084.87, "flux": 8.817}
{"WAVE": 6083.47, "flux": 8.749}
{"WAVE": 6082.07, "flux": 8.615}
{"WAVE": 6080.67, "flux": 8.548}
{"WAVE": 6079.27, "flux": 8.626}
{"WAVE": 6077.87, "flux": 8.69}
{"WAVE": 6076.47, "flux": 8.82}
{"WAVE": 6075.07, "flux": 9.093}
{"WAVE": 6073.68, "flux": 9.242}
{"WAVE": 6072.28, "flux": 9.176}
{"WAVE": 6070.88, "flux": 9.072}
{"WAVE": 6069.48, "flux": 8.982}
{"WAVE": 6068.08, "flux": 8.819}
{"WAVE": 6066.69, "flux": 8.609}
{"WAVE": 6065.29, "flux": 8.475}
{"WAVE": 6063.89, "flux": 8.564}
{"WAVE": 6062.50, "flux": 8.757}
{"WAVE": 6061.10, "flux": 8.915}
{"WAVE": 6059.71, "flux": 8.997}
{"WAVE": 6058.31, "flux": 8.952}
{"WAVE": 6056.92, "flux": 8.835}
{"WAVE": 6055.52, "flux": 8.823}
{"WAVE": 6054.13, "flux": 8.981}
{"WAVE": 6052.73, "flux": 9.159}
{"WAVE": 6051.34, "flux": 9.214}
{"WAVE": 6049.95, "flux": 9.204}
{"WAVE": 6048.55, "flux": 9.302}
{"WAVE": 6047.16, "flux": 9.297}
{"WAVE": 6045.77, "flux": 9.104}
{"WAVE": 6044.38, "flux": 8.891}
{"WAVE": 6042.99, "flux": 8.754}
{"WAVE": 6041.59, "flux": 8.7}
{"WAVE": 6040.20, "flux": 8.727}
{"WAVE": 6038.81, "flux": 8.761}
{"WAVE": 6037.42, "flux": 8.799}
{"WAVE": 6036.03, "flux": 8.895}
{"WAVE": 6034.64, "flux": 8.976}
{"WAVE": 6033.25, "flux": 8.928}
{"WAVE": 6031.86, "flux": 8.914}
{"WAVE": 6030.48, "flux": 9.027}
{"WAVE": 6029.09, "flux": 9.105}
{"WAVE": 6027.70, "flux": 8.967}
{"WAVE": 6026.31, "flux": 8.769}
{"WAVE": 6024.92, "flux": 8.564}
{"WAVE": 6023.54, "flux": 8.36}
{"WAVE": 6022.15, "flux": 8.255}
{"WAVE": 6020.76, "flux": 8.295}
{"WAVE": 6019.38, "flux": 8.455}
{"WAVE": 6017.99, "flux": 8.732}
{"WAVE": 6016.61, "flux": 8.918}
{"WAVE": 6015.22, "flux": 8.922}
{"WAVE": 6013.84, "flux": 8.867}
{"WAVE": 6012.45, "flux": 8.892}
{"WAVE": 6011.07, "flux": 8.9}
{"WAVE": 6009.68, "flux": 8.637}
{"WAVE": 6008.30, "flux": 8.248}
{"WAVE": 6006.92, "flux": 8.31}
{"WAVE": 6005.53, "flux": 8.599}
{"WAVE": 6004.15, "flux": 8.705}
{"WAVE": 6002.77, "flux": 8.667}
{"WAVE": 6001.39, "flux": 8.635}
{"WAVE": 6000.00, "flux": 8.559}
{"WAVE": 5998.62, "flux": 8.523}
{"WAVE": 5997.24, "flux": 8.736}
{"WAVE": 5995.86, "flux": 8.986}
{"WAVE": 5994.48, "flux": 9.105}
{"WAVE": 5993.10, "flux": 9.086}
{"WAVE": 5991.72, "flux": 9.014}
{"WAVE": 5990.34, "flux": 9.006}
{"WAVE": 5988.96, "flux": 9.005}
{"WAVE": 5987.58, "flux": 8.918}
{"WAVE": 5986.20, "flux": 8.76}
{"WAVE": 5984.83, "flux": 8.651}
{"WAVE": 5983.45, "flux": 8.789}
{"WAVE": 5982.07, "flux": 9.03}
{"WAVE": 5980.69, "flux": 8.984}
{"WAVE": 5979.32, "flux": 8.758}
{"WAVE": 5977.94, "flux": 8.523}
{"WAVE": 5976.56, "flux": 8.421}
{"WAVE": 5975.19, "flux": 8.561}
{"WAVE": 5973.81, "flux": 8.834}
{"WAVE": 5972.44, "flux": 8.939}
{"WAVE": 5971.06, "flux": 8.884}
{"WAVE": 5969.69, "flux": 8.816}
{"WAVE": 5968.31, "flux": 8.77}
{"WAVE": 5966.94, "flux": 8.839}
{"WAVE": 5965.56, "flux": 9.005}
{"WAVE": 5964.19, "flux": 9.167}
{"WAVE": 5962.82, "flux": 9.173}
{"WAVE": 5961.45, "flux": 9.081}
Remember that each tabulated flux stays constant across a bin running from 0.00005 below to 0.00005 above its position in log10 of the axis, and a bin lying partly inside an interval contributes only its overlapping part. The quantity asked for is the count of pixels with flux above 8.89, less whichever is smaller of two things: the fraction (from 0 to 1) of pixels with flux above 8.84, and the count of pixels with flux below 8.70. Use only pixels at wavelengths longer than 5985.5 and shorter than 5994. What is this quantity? 5.0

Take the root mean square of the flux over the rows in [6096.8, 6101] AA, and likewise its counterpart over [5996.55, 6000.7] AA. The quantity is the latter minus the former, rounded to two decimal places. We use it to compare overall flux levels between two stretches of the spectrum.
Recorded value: -0.28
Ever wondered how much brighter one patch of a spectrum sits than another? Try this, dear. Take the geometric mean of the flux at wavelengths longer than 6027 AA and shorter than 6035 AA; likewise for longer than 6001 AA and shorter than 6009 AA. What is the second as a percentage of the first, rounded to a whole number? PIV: 95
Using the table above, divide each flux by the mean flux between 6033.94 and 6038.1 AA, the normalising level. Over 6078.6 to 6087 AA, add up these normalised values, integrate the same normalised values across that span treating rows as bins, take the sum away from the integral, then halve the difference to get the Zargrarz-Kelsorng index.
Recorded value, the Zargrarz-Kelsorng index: 1.2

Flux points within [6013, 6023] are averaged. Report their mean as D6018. 8.63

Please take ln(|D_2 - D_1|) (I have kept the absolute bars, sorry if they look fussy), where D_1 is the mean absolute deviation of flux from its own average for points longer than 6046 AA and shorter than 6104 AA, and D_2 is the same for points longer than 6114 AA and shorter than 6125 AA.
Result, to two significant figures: -1.8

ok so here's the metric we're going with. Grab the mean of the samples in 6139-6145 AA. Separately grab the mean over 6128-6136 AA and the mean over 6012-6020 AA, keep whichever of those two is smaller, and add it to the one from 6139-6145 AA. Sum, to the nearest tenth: 17.2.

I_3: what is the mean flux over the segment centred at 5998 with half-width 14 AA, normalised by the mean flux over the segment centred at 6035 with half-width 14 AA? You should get 0.99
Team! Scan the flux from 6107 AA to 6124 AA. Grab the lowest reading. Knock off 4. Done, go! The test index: 3.67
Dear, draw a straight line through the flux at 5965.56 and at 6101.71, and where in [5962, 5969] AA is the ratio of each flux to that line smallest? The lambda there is 5968.31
